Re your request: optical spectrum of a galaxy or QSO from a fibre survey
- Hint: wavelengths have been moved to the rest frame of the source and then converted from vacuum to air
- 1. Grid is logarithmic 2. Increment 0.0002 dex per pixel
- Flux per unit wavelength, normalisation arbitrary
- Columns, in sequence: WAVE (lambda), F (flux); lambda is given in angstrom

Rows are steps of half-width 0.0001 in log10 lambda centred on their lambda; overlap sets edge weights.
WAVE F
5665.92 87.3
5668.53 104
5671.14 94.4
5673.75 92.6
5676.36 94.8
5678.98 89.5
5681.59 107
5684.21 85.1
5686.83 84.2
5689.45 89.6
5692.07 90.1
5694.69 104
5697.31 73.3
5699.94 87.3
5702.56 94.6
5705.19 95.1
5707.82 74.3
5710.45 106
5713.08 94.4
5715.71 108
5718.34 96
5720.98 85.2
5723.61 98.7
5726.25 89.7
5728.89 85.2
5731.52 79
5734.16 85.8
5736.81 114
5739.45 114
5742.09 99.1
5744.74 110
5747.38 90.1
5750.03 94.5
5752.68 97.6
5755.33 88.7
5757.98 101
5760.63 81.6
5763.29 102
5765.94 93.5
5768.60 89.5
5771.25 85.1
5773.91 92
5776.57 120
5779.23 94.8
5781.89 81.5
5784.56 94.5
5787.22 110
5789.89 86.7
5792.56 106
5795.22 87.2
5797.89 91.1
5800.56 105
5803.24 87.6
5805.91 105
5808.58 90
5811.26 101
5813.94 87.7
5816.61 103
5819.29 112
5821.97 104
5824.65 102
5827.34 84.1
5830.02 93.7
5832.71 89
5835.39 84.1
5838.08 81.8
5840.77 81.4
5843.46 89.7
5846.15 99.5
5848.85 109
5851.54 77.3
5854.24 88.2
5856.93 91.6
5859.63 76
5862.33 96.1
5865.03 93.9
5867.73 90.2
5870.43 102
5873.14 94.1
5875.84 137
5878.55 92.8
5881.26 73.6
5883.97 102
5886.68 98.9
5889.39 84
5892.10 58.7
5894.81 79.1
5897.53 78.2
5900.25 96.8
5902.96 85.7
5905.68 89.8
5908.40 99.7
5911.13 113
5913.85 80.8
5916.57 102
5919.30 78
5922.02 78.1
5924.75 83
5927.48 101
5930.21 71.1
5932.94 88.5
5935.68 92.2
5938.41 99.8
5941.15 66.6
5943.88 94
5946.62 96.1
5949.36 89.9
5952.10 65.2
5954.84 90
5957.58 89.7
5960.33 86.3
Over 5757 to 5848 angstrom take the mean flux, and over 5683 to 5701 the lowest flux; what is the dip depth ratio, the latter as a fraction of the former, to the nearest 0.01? 0.77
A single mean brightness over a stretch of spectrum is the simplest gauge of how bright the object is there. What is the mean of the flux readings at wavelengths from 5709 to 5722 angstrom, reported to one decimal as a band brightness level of 97.9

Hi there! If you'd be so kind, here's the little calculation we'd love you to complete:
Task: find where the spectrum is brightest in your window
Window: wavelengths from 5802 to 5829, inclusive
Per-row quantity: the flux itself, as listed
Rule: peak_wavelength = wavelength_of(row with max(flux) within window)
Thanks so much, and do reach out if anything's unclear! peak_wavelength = 5819.29 angstrom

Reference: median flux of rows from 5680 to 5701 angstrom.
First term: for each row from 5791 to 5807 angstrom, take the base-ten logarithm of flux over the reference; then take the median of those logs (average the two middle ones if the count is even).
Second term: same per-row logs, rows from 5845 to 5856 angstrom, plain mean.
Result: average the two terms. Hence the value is 0.03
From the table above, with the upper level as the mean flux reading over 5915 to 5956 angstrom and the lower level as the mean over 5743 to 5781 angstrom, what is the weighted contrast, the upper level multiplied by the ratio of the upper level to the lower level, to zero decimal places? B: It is 78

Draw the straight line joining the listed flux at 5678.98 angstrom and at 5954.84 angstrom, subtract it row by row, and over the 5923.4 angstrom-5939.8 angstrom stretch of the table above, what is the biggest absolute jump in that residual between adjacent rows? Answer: 30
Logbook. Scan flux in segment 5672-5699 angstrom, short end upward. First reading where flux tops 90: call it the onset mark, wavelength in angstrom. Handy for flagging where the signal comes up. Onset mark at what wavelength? 5673.75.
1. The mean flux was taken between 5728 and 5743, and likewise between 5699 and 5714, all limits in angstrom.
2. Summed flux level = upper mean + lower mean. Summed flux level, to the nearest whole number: 188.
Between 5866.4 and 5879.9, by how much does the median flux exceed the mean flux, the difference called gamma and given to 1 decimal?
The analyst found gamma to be -9.1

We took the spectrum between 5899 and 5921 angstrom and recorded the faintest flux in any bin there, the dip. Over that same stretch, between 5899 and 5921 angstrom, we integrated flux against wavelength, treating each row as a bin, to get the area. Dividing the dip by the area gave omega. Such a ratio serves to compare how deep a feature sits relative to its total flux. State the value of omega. 0.038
